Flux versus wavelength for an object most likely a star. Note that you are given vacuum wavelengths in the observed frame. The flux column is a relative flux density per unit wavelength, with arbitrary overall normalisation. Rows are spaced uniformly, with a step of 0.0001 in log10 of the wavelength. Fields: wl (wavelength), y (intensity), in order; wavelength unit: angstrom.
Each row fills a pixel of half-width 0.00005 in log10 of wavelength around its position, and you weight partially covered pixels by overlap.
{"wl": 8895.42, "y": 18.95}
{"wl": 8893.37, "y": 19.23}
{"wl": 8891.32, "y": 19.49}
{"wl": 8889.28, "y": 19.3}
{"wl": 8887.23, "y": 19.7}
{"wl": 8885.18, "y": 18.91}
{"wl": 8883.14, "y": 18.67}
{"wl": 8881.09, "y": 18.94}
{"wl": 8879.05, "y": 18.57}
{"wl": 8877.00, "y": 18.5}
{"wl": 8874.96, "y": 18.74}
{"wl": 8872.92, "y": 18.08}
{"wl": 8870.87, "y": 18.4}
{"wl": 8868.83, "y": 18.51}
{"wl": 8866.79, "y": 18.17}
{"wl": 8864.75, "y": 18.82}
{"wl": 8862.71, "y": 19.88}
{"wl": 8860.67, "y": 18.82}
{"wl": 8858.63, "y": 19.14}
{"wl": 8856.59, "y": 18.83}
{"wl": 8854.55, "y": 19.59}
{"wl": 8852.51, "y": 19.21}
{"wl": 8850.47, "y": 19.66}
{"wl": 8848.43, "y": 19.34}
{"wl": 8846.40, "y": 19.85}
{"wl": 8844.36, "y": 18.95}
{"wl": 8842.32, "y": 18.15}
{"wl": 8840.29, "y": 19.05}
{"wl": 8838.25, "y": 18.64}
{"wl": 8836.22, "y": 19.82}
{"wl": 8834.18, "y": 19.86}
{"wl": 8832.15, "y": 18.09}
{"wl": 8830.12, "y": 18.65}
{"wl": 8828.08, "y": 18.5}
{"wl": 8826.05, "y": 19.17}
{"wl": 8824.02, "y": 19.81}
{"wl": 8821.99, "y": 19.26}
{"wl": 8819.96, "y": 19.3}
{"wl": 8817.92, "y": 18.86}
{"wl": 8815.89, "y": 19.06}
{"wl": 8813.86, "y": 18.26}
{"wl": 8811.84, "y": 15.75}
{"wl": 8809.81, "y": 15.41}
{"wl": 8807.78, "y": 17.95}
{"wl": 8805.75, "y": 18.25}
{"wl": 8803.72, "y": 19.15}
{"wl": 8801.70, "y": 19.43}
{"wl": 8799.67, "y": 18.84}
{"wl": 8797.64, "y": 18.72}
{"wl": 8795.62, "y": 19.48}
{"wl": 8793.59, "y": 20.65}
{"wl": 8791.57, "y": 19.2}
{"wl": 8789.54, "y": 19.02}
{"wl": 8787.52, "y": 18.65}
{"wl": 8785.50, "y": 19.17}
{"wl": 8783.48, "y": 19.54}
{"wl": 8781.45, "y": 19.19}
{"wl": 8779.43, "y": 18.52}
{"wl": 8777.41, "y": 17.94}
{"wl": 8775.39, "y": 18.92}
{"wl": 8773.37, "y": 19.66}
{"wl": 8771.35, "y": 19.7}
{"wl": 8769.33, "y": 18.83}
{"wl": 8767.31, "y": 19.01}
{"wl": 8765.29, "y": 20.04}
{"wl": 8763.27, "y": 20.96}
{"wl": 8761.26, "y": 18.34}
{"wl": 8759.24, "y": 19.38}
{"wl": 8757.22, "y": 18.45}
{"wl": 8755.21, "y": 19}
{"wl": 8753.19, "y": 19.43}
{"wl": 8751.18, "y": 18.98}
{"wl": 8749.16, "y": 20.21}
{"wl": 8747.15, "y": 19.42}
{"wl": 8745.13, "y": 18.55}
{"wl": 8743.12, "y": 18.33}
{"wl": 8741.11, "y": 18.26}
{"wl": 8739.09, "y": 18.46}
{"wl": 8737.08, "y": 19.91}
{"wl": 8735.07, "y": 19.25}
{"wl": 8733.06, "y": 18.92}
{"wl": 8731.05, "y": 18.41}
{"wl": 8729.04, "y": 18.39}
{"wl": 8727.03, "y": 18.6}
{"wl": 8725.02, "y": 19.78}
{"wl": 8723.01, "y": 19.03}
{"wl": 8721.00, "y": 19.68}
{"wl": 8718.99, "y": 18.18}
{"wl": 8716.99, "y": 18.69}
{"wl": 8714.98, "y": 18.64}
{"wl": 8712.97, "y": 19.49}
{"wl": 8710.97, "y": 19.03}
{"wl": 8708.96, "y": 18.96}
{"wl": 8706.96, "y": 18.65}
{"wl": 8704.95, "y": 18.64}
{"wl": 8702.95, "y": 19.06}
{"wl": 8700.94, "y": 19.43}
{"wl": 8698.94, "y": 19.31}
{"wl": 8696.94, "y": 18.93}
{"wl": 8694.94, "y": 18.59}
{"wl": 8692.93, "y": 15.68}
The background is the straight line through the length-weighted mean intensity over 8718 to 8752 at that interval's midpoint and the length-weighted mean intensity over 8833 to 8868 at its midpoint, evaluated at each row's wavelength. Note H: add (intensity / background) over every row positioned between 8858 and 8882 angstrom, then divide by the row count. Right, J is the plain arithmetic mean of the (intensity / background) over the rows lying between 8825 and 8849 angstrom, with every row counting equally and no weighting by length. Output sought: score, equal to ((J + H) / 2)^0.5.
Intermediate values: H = 0.98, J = 0.99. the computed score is 0.99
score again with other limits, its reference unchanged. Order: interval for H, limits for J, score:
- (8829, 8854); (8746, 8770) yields 1.00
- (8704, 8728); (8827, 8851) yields 1.00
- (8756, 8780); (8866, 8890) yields 1.00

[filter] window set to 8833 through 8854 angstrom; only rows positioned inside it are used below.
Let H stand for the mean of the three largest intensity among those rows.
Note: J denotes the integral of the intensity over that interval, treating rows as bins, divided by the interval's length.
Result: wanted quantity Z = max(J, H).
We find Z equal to 19.8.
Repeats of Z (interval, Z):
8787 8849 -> 20.1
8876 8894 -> 19.5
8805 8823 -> 19.2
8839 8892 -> 19.8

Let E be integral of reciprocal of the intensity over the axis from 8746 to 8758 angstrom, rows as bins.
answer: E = 0.624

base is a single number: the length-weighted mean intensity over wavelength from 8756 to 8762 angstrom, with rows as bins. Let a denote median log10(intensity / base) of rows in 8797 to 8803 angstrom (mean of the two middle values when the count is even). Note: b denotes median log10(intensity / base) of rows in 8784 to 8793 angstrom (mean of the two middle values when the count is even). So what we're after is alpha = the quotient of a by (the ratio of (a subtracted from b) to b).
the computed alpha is 0.0028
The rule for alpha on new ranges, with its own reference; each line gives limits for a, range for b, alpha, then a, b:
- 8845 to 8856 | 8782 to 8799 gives -0.0209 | 0.019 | 0.010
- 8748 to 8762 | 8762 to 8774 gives 0.0079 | 0.006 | 0.021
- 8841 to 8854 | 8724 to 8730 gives 0.0027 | 0.012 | -0.003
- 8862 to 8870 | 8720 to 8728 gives -0.0017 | -0.002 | 0.014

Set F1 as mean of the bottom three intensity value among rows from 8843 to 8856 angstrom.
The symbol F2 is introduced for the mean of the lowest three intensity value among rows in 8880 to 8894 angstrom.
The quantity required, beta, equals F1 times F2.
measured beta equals 361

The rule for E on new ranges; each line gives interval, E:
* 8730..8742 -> 0.636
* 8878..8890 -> 0.631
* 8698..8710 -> 0.631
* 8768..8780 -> 0.634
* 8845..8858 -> 0.670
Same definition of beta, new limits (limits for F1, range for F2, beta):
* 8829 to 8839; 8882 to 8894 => 350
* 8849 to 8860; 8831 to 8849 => 349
